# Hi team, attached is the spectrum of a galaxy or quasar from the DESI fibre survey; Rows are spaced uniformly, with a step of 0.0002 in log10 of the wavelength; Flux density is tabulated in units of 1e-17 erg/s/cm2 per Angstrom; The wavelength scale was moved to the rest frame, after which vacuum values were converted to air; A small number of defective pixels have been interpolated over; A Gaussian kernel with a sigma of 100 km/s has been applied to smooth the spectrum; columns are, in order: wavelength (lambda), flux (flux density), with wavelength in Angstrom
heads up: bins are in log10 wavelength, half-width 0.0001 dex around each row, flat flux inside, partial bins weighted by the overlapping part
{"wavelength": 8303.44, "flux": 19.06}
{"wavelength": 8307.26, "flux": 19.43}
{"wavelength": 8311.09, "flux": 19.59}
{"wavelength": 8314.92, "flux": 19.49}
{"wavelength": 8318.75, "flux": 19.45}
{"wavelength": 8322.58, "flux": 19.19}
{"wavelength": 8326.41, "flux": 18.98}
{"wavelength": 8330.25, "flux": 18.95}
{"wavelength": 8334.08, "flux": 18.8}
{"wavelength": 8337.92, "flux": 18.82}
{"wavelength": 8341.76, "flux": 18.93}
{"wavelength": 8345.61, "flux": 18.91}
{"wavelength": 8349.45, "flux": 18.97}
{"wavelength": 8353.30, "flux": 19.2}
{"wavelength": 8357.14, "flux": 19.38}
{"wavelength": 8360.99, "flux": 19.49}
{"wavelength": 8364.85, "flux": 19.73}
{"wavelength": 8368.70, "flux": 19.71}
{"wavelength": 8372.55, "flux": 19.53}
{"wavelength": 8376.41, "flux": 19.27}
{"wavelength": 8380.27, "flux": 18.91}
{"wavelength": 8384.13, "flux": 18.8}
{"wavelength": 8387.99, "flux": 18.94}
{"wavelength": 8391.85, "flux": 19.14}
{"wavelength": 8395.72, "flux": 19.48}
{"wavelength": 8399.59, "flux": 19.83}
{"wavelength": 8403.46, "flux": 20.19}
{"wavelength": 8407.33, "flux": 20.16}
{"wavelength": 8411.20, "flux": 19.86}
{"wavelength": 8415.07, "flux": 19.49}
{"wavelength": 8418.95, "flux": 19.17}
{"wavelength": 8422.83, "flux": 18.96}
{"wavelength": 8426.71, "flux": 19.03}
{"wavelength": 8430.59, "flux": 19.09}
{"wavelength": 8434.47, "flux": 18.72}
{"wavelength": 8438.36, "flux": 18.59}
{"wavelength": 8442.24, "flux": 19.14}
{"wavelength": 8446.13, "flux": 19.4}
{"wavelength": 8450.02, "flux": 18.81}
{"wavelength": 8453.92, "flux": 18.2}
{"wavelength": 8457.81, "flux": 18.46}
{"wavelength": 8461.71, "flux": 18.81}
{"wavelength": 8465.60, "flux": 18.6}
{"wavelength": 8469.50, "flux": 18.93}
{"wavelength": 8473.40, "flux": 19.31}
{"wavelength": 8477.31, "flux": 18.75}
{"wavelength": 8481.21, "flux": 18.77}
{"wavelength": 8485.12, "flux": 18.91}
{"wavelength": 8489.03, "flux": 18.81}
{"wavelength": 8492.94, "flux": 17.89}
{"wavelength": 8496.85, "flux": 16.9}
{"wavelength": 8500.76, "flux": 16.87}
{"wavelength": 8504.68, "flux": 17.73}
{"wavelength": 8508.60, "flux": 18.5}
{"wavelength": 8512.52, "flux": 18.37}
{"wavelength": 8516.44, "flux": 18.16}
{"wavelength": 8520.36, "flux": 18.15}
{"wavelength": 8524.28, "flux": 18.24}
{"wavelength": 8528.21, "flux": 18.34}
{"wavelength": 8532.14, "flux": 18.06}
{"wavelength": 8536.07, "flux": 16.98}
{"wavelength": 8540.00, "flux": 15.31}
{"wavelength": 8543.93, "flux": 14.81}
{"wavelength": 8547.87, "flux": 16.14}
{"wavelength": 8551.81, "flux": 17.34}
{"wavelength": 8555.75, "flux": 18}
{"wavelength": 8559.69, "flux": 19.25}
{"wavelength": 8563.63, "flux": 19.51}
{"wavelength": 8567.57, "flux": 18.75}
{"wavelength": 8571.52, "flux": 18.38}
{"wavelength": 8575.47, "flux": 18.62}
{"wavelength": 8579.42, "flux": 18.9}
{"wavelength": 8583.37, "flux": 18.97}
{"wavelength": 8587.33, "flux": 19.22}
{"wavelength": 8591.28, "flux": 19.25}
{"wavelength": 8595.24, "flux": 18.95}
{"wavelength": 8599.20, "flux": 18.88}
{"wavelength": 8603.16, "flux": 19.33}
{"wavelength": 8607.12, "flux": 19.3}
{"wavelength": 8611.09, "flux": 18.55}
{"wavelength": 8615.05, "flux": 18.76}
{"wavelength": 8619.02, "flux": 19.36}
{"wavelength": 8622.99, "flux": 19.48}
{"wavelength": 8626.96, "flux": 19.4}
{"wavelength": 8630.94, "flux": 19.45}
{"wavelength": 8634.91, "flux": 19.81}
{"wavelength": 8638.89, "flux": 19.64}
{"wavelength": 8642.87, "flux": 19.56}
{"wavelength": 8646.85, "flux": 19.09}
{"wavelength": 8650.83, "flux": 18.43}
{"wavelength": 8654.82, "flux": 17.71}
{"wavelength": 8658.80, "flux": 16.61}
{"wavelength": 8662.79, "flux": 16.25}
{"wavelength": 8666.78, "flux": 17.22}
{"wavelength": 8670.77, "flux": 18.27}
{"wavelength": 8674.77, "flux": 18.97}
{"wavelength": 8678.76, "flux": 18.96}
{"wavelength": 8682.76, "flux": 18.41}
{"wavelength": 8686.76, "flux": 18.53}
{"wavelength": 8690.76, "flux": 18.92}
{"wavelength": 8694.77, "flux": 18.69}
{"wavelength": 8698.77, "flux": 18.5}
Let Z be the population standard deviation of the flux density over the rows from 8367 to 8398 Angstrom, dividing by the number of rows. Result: 0.31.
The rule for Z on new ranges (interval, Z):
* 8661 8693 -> 0.91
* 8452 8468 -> 0.22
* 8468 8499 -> 0.72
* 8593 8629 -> 0.31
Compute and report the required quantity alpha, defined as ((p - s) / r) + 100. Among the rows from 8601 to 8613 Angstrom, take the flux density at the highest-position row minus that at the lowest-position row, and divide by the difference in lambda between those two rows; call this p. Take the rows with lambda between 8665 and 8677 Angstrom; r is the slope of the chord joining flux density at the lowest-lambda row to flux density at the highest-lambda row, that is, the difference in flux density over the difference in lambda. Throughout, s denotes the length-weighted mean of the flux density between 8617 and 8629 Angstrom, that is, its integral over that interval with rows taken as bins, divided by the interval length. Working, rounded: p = -0.10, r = 0.219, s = 19.4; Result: 11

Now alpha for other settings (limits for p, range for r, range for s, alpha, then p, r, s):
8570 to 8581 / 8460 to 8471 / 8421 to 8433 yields -1131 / 0.07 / 0.015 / 19.0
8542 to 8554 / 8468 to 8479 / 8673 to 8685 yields 901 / 0.32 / -0.023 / 18.8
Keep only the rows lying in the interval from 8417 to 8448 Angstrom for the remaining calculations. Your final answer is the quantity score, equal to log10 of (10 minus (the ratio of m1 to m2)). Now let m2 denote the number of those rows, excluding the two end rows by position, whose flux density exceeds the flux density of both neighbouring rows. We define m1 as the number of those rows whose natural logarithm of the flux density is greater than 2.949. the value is 0.8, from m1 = 4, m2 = 1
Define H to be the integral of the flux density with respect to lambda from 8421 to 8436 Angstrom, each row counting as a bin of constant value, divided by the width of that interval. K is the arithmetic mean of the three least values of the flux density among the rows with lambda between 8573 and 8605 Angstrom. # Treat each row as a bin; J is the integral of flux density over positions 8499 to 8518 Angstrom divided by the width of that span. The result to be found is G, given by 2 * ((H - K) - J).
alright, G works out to -36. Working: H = 19.0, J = 17.9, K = 18.8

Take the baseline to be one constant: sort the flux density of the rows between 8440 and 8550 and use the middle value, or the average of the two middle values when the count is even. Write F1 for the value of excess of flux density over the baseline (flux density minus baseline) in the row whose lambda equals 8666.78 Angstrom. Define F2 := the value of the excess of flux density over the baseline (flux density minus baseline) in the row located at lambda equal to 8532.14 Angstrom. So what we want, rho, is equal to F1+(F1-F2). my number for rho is -2.0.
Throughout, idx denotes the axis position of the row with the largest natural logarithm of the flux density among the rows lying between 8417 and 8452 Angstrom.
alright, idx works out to 8446.13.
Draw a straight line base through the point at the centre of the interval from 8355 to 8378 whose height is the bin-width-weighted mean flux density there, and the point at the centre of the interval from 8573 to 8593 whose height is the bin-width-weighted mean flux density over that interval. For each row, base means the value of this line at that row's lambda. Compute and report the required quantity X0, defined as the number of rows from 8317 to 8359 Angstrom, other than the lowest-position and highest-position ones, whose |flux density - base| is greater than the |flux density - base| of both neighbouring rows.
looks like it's 2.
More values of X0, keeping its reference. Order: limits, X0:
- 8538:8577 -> 3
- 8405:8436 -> 1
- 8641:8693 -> 2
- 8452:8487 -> 2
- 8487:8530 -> 2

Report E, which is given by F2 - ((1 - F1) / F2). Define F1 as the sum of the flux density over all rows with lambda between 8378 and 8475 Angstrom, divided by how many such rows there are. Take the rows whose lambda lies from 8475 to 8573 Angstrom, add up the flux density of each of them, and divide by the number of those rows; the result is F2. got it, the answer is 18.9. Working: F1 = 19.1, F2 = 17.9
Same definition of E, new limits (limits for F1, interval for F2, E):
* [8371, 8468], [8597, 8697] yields 19.7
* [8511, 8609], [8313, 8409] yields 20.2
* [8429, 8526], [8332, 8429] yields 20.2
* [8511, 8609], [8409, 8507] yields 19.6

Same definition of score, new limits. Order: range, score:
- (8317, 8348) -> 0.9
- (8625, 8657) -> 0.6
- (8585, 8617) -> 0.9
